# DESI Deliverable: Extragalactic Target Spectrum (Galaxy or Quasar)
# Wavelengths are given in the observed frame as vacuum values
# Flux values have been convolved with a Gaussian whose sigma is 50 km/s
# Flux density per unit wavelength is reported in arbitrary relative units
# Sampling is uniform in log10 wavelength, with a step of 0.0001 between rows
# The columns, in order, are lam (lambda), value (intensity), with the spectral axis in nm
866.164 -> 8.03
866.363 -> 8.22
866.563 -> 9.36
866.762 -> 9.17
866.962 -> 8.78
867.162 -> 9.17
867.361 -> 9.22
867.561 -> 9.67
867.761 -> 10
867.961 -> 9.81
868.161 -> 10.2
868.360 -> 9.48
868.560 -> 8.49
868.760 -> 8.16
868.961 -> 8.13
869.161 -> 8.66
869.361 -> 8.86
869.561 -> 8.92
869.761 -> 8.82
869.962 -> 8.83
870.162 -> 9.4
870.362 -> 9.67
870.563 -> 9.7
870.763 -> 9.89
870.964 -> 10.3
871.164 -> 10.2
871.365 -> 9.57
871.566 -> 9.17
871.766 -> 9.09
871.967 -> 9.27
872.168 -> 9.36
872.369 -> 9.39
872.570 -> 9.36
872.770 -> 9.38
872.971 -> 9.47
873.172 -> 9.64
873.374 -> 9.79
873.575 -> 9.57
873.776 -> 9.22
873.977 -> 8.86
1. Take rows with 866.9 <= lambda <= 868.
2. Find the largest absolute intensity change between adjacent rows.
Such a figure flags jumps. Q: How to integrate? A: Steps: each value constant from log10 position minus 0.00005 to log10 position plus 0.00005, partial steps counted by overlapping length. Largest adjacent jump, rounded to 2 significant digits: 0.45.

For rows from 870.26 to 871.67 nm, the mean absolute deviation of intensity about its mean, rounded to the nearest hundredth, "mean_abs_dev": 0.30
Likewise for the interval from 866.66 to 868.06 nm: 0.36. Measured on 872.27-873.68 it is 0.13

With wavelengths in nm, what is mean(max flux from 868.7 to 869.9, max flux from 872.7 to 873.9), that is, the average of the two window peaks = 9.4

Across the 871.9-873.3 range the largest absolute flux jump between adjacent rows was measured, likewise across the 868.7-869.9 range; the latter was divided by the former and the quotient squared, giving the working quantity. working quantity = 9.7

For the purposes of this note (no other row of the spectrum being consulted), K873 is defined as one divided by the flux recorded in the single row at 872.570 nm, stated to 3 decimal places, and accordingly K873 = 0.107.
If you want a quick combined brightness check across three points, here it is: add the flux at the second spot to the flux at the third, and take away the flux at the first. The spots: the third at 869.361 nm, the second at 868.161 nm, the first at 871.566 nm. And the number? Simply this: 9.9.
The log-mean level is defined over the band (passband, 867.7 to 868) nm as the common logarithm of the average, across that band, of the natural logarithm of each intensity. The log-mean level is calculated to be 0.360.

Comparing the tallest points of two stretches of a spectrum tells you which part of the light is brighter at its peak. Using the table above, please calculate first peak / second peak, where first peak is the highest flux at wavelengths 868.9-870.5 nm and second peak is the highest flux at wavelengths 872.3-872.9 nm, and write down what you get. 1.03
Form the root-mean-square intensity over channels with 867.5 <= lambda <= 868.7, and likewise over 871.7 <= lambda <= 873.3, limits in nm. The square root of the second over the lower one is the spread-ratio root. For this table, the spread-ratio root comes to 0.987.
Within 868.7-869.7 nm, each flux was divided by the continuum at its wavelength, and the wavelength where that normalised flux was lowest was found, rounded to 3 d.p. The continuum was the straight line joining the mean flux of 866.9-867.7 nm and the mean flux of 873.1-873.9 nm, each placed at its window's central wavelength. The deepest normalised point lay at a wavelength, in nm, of 868.961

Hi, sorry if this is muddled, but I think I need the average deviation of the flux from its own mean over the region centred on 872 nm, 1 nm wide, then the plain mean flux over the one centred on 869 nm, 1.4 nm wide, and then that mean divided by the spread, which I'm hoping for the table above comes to 86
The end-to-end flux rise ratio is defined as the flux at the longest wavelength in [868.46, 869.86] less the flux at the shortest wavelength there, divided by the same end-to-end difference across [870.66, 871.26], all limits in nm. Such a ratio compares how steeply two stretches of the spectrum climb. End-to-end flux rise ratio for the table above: 1.1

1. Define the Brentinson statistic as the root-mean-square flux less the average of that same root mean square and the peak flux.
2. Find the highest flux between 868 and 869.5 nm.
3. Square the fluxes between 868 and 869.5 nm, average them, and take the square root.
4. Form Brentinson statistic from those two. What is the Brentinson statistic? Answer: -0.66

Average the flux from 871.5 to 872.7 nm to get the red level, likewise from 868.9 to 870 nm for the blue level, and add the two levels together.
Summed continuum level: 18.0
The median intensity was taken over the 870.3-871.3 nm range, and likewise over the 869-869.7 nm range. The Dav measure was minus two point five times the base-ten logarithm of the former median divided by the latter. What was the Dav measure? -0.12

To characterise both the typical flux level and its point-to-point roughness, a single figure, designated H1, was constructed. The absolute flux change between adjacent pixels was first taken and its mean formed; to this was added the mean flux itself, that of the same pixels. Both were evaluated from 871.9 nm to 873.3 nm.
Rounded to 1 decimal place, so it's 9.5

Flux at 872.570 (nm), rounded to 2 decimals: 9.36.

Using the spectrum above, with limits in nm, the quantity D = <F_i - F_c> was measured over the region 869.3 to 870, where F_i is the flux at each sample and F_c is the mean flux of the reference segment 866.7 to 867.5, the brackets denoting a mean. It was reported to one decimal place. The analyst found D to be -0.2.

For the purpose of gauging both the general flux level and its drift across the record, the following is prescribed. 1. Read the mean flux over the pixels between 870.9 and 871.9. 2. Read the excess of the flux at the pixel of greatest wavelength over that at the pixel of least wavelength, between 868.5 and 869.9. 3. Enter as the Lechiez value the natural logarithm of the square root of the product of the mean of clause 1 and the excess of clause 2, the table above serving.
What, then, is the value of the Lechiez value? 0.58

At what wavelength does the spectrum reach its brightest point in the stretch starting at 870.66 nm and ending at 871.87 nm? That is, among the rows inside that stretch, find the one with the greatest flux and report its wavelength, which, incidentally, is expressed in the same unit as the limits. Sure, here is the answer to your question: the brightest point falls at 870.964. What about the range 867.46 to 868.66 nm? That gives 868.161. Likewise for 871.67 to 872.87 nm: 872.369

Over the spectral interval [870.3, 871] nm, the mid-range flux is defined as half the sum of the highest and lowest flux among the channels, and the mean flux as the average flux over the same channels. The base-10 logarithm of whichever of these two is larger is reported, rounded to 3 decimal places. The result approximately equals 0.999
